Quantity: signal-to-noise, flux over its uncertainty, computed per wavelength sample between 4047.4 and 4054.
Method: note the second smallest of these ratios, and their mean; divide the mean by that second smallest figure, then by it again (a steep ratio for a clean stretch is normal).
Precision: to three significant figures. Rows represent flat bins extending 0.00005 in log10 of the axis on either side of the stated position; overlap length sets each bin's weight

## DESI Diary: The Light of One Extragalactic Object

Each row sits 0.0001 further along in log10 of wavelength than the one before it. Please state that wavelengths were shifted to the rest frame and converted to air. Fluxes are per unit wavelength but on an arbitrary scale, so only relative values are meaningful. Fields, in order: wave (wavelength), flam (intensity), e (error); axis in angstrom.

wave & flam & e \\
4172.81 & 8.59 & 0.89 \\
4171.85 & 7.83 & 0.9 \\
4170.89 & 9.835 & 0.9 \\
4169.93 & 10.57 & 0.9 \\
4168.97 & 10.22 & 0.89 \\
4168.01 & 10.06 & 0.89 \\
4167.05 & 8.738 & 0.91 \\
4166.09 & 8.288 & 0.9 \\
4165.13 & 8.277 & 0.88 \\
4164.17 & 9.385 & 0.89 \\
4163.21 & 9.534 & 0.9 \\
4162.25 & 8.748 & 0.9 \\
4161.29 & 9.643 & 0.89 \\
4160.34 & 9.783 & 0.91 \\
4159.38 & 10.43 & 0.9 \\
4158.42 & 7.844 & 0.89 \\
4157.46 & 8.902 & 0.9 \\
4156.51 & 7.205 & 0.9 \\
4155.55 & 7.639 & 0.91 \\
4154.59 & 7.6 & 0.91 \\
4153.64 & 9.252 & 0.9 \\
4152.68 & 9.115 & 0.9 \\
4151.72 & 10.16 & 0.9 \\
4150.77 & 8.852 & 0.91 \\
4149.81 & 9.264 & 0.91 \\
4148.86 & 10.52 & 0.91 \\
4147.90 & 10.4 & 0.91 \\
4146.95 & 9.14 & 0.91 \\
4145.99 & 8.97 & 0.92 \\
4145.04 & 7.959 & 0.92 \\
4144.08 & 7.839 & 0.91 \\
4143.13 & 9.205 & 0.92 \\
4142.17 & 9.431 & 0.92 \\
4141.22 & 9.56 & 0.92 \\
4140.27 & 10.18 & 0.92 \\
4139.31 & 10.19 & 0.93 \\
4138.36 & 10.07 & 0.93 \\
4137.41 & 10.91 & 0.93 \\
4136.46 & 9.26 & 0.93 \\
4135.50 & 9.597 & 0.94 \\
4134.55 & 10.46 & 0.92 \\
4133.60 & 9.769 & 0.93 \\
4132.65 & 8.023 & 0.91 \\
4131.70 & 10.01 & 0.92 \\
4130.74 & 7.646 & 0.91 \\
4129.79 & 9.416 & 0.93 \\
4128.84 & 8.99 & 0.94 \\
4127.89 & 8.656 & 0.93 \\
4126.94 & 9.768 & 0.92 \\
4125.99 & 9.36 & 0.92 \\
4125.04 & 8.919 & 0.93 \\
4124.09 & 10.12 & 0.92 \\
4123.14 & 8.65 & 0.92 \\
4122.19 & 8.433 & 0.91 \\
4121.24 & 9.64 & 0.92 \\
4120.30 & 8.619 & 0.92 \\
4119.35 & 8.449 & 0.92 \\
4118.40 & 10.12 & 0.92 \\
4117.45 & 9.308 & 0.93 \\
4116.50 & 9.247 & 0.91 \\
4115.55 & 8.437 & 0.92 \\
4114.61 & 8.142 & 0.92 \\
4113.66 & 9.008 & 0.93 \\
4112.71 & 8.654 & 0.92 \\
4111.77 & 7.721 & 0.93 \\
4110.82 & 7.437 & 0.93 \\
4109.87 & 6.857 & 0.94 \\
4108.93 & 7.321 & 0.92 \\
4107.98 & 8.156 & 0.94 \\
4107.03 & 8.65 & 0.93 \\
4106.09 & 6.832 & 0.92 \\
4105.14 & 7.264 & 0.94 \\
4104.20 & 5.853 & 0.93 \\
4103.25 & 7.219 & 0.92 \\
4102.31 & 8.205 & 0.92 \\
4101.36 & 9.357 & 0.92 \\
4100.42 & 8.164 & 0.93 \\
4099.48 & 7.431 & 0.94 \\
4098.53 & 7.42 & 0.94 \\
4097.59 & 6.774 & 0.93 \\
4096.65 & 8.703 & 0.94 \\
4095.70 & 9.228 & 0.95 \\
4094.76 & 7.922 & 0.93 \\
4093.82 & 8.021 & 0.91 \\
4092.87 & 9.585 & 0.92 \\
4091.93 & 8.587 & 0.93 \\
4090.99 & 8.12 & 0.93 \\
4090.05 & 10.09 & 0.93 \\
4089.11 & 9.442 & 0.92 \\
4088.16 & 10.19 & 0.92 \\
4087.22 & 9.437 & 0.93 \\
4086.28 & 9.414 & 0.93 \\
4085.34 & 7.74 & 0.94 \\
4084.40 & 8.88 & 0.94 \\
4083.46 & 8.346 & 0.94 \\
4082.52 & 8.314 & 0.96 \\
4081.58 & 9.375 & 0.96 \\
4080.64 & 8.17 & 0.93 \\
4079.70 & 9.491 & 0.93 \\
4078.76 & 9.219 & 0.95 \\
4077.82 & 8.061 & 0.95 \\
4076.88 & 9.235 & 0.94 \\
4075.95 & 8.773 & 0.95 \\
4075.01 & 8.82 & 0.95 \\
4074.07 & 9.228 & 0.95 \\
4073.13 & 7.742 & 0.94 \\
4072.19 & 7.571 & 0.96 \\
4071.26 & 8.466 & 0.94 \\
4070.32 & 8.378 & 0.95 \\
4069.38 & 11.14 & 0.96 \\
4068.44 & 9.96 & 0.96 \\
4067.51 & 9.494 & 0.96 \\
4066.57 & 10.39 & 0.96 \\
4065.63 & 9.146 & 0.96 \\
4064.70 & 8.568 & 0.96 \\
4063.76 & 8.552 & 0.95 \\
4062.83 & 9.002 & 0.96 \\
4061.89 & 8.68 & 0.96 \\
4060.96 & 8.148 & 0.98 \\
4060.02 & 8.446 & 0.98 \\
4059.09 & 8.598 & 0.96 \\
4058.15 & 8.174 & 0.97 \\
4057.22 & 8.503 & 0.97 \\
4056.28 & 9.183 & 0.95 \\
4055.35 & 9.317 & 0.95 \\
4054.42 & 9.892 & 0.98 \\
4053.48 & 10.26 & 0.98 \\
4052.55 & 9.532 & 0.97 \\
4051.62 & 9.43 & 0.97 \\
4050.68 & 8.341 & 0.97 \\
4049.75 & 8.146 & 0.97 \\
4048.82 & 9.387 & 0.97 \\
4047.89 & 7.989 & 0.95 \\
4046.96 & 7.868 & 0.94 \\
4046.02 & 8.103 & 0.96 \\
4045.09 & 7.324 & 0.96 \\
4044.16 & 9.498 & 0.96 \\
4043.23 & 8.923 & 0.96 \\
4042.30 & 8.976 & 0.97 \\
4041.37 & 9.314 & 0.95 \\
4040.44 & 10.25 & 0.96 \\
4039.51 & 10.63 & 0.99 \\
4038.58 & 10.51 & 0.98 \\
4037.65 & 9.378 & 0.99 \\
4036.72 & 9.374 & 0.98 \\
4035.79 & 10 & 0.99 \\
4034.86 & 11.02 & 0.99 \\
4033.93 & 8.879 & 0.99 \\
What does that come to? 0.132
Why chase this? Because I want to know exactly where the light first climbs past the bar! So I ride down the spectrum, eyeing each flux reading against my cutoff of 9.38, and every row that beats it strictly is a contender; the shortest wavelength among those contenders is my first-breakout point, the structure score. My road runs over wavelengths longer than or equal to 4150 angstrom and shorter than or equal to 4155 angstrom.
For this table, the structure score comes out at 4151.72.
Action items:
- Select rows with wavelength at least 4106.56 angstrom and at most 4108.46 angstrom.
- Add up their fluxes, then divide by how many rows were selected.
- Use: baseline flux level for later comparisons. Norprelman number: 8.4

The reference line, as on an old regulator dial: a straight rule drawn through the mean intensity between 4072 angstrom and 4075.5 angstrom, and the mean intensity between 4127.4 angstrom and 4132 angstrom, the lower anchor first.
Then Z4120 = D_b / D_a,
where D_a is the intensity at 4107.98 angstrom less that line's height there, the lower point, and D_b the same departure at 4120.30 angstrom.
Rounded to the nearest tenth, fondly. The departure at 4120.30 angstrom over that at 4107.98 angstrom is 0.4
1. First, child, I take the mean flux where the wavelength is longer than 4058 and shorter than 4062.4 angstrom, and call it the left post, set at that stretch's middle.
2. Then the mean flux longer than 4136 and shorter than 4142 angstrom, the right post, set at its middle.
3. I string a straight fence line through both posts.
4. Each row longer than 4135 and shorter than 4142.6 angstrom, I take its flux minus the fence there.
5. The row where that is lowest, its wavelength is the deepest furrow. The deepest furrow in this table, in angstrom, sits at 4136.46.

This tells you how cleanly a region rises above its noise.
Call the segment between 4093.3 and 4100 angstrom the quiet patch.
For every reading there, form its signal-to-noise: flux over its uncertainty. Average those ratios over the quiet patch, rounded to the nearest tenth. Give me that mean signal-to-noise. 8.5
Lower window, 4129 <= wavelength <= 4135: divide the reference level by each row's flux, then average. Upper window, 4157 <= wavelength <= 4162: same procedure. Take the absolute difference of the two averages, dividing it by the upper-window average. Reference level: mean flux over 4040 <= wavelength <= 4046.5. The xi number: 0.01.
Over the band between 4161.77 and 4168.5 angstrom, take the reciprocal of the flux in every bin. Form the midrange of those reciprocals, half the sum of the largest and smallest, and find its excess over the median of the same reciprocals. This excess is -0.004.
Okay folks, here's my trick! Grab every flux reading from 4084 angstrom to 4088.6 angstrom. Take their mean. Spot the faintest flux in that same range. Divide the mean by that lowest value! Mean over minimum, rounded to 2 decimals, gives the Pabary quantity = 1.18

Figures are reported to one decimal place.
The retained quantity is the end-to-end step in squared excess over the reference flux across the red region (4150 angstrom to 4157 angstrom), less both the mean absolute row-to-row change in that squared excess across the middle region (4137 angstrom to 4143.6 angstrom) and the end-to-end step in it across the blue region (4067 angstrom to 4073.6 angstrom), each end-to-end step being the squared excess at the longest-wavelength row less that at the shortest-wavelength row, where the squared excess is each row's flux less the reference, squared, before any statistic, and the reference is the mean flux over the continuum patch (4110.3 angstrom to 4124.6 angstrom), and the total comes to 1.1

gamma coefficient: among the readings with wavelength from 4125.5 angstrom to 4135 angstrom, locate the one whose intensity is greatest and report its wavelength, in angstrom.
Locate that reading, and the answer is 4134.55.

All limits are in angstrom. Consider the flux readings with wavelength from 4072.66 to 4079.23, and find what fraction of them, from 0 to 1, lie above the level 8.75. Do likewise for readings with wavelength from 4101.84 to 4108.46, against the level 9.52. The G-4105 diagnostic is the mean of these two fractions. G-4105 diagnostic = 0.4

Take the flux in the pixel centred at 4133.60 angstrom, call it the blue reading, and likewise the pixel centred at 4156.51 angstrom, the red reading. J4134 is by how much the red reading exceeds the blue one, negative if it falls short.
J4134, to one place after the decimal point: -2.6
